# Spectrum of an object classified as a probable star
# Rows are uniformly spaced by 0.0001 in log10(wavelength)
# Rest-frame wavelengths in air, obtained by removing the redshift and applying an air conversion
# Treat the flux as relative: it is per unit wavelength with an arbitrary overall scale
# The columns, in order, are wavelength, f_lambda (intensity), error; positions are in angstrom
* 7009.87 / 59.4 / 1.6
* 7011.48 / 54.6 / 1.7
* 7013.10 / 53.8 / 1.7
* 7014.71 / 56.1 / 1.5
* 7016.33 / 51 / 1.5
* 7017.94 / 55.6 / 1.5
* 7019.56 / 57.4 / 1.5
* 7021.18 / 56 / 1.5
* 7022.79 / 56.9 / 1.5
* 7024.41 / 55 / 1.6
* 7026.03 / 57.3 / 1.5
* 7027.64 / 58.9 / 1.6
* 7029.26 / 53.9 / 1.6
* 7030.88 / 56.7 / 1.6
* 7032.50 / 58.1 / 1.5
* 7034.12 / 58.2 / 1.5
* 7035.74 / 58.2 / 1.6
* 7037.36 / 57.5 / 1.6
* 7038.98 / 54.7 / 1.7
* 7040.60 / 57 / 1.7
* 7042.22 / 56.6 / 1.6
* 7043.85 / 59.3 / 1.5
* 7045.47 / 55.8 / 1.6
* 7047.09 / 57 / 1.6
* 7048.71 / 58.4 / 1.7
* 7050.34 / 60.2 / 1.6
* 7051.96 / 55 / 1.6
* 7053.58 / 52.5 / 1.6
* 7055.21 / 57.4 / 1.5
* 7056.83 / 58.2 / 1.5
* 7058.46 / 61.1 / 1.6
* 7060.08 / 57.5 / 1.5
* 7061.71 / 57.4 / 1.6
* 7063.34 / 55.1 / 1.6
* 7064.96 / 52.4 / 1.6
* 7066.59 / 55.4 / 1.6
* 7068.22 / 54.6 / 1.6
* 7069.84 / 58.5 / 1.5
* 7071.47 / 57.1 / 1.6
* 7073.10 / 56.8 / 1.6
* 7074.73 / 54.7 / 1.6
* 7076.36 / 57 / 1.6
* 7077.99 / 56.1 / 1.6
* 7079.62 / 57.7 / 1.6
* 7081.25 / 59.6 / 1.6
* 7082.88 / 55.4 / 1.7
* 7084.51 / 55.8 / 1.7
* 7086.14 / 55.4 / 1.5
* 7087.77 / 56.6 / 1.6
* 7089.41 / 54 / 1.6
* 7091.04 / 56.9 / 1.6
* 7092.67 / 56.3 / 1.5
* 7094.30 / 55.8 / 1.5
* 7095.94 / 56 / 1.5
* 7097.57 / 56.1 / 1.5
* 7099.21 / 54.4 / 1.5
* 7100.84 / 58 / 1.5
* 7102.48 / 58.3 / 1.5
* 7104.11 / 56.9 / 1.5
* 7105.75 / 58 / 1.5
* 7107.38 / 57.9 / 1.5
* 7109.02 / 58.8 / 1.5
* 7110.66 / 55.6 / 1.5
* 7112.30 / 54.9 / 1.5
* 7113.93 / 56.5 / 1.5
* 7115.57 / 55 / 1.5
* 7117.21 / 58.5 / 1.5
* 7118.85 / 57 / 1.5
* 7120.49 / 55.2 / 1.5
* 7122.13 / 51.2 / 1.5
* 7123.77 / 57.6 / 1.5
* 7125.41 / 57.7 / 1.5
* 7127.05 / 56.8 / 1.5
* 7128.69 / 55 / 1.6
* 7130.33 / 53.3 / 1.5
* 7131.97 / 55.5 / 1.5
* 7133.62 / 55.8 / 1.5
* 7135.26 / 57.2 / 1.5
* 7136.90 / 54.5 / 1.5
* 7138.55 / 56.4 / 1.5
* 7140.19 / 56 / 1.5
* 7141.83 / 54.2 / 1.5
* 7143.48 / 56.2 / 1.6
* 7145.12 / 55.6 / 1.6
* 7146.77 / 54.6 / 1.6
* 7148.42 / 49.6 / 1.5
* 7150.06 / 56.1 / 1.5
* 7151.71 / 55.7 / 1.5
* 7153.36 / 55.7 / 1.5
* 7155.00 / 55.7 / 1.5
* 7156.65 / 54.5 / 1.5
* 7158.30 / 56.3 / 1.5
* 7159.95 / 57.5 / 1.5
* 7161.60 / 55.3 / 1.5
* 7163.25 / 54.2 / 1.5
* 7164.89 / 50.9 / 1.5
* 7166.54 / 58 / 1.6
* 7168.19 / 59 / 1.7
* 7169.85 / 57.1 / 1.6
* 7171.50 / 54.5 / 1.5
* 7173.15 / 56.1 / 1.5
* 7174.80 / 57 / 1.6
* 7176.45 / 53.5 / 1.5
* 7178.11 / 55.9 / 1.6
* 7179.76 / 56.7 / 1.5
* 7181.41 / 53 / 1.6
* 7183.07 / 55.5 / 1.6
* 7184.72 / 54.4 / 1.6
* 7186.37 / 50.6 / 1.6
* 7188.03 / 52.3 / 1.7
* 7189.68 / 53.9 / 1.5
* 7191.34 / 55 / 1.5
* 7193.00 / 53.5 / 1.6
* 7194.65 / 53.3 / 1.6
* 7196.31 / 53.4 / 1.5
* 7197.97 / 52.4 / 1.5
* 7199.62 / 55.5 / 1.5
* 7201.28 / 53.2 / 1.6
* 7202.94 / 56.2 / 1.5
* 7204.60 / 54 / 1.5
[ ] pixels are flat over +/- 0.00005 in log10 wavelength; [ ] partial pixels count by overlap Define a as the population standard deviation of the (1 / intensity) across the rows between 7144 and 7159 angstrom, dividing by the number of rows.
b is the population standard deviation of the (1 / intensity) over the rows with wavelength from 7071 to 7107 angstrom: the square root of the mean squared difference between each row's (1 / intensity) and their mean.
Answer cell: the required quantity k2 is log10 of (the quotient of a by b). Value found 0.23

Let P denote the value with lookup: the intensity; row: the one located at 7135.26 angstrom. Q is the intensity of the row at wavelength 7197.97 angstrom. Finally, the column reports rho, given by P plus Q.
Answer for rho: 110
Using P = 57.2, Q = 52.4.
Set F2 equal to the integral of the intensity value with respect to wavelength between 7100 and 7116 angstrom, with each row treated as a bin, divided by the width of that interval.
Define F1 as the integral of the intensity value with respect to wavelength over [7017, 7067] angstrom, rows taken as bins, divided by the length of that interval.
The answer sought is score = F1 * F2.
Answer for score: 3240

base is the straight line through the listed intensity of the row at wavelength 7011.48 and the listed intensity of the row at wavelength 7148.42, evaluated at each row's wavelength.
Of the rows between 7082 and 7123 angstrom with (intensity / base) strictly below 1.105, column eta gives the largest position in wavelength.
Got 7122.13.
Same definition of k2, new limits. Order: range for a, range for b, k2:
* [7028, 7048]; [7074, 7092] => 0.01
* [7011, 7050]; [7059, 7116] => 0.10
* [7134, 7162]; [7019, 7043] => 0.14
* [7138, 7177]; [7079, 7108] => 0.20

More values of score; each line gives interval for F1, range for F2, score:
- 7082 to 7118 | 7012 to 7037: 3171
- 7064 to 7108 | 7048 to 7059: 3236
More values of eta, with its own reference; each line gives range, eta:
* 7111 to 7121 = 7120.49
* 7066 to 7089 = 7087.77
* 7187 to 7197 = 7188.03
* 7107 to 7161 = 7148.42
